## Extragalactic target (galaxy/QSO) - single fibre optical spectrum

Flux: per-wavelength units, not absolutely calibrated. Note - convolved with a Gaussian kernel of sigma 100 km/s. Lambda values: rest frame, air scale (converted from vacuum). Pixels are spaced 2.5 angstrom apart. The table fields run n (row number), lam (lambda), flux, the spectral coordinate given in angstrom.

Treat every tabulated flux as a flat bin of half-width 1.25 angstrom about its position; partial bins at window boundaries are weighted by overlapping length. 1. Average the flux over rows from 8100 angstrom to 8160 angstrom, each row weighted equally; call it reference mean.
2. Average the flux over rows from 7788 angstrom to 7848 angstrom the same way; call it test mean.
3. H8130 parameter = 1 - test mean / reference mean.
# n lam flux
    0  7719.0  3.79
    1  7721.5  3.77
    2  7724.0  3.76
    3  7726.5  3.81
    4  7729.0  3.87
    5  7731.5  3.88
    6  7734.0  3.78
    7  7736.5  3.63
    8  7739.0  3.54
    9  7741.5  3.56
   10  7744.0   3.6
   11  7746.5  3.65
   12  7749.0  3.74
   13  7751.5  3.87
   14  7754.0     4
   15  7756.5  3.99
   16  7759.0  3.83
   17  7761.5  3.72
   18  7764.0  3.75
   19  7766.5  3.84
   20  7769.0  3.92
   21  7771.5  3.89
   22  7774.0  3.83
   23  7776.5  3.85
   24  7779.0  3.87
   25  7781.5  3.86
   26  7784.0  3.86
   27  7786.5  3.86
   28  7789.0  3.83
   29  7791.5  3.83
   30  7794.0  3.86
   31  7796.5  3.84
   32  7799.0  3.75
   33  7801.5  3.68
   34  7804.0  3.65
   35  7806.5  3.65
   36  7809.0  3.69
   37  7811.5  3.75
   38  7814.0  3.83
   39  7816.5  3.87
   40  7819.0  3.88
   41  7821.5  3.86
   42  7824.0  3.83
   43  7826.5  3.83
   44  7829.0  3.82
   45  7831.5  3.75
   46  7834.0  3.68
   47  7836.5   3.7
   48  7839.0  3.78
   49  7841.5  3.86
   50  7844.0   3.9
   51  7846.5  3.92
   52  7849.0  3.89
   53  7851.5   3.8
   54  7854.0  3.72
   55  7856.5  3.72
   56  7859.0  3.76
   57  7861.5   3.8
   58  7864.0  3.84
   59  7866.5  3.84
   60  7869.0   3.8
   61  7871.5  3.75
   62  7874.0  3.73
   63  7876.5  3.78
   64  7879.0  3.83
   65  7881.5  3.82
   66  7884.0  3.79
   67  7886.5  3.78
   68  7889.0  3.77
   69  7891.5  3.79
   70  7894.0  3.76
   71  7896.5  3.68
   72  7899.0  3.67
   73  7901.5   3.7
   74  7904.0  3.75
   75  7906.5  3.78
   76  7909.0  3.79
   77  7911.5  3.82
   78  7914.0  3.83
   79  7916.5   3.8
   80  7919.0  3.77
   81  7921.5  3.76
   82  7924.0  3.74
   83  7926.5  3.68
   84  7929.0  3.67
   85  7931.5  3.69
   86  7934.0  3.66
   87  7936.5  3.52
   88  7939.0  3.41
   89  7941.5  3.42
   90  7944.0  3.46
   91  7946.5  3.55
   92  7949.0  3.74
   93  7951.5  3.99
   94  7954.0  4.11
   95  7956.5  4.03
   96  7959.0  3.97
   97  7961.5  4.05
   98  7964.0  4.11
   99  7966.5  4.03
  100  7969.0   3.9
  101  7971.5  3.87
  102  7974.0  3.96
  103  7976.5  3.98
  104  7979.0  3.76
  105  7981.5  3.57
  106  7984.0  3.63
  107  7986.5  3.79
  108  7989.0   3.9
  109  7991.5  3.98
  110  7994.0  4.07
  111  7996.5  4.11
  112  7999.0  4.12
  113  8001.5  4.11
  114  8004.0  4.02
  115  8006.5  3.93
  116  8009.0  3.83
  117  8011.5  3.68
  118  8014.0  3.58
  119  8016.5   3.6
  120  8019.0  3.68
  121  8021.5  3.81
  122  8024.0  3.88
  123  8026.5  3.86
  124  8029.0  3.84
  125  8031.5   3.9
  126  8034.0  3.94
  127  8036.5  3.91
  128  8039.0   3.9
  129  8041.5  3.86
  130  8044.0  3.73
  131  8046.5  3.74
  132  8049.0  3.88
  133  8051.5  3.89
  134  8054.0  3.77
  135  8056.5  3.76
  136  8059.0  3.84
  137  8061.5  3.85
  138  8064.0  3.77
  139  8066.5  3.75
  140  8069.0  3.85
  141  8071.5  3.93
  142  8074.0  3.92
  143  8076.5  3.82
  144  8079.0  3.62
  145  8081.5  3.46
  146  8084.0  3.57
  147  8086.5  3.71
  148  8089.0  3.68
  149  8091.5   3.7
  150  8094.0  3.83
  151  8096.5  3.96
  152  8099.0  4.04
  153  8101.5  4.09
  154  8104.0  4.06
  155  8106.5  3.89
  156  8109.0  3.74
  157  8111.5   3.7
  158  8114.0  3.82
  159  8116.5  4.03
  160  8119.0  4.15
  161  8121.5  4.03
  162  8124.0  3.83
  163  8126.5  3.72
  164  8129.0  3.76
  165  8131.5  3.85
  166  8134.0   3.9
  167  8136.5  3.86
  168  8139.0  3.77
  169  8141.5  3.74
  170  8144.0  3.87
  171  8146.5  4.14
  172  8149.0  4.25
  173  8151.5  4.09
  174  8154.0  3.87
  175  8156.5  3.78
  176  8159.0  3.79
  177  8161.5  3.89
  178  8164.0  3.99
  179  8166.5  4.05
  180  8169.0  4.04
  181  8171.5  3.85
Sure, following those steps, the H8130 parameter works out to 0.029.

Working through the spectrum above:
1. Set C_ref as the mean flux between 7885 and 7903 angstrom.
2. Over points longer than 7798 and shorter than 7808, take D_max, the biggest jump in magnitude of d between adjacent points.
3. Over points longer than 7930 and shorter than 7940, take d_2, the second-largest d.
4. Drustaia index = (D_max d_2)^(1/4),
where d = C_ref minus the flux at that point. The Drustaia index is 0.351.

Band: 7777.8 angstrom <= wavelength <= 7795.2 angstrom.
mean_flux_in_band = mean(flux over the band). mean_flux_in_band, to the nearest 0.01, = 3.85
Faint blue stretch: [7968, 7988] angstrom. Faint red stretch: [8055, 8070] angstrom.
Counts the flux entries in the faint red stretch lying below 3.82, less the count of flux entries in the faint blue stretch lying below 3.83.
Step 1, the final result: -1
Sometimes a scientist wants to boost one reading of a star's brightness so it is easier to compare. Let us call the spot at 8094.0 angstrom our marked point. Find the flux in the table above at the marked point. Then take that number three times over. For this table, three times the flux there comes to 11.5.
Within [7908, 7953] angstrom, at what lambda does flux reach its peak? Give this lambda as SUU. 7951.5 angstrom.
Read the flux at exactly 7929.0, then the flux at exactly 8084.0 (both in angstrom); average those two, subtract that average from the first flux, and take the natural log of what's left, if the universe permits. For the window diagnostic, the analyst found -3.00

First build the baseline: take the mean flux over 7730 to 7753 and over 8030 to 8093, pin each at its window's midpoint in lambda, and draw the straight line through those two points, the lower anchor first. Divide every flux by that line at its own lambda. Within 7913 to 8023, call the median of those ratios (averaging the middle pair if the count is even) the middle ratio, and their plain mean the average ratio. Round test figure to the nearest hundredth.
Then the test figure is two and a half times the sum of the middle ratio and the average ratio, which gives 5.06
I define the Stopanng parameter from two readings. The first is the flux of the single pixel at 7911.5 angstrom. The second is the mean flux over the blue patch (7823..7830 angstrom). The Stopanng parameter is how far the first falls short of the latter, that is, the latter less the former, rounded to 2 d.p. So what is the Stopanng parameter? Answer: 0.01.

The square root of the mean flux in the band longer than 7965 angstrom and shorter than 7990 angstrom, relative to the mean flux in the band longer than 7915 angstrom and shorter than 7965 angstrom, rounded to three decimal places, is 0.522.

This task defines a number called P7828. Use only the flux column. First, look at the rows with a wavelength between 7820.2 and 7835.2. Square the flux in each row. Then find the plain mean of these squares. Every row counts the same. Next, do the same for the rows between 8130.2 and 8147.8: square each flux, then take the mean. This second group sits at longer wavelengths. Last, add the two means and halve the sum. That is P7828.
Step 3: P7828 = 14.7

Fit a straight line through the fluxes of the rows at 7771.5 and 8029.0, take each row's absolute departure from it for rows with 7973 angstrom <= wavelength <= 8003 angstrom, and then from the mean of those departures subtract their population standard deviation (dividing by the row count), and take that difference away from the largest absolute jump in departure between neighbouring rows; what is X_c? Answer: 0.10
